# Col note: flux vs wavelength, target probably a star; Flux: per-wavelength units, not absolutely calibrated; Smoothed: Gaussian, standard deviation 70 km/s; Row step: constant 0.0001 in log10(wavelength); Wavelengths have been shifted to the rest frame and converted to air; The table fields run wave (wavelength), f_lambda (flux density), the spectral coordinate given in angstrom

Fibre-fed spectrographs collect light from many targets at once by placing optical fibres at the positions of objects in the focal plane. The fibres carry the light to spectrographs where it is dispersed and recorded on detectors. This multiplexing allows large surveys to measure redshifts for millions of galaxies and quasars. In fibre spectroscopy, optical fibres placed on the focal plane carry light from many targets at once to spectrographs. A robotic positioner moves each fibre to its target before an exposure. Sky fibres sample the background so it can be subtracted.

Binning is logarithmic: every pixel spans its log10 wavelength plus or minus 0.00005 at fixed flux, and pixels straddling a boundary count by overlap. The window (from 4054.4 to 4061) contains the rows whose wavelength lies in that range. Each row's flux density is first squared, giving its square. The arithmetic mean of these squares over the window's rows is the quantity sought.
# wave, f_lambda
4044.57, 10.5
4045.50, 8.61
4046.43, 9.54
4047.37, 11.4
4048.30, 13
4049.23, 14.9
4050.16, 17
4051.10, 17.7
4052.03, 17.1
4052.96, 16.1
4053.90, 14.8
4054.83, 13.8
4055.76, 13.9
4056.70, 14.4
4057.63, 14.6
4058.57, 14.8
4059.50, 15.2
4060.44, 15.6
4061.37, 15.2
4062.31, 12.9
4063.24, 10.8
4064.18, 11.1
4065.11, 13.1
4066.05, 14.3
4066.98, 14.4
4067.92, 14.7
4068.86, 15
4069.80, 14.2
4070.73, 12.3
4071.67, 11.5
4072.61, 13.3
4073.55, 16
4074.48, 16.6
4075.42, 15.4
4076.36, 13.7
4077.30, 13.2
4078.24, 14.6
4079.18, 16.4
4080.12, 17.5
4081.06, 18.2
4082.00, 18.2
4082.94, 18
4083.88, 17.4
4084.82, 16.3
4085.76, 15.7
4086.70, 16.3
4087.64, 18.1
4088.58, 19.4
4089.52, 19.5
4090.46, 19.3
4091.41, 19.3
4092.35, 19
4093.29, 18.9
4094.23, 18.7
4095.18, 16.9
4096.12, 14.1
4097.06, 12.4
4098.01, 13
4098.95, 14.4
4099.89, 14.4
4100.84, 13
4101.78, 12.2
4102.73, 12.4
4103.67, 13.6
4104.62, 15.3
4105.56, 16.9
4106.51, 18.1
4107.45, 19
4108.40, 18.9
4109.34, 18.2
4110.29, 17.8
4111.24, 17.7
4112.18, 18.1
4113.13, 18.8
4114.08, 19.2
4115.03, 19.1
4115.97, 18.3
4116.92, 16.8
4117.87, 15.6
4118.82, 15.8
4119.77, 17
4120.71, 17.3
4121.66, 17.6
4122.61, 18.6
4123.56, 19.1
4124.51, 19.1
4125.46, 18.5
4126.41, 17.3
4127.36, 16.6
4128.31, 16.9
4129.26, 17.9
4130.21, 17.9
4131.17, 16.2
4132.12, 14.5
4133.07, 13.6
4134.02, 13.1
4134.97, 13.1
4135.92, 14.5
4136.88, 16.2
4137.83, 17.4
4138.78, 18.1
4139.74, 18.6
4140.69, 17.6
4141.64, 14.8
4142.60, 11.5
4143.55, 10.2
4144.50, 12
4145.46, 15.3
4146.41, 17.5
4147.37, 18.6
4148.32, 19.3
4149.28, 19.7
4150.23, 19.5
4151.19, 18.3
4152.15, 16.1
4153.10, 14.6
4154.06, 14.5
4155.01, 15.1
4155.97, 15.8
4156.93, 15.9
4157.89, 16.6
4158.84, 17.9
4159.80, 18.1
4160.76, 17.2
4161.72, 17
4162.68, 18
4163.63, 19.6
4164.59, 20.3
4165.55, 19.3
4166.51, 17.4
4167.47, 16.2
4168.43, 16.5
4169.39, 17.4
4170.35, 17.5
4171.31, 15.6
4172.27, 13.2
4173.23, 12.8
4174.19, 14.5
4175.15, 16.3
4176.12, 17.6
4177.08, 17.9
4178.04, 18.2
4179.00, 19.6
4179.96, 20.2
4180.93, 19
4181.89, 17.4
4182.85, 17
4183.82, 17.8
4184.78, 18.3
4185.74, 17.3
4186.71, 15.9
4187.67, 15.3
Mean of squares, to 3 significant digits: 214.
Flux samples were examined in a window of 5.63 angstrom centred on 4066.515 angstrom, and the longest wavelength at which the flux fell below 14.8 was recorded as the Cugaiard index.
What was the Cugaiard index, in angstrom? 4067.92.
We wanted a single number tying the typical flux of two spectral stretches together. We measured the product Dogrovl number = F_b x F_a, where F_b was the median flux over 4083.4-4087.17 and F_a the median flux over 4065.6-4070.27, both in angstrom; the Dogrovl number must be 235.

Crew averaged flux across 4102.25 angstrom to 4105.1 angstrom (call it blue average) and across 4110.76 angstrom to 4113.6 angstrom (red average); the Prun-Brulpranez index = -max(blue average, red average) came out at -18.2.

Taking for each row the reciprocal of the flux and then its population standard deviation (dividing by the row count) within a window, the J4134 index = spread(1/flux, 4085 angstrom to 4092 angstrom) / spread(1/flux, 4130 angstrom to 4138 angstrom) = 0.6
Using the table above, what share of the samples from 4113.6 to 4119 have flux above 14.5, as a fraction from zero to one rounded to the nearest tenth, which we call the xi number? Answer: 1.0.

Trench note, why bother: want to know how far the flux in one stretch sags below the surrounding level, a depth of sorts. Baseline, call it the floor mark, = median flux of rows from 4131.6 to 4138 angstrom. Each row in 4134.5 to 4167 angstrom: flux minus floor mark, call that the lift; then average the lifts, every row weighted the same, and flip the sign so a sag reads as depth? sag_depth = -2.1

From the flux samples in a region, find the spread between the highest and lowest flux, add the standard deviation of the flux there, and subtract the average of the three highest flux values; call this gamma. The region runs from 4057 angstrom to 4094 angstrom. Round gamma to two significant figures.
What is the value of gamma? -8.3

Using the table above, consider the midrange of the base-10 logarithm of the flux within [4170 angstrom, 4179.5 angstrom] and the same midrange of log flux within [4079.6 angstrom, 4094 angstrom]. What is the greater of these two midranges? 1.24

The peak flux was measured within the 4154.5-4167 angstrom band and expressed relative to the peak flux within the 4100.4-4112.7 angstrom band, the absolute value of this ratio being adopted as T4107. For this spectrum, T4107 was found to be 1.07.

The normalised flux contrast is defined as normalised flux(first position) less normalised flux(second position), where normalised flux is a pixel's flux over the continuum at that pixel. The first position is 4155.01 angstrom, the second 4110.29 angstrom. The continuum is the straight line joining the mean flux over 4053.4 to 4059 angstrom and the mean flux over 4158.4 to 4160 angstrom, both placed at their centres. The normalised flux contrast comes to -0.25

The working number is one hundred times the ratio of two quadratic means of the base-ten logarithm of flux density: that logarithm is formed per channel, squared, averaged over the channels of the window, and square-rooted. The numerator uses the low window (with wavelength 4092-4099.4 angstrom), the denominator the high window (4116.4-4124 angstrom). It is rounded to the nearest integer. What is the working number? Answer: 97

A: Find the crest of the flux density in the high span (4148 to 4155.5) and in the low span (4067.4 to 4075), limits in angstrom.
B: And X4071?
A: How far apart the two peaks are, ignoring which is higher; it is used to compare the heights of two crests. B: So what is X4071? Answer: 3.1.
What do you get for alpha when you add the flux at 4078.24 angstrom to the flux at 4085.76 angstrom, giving 30.3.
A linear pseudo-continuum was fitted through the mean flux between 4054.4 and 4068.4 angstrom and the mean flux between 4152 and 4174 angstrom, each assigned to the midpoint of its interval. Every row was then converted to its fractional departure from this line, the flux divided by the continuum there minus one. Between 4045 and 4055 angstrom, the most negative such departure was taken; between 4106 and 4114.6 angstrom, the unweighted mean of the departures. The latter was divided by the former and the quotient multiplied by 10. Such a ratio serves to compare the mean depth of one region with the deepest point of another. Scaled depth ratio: -5.8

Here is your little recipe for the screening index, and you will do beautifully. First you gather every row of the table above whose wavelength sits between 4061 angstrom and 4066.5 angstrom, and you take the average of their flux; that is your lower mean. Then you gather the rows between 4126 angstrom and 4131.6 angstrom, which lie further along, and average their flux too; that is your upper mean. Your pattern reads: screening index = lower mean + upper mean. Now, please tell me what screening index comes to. 30.0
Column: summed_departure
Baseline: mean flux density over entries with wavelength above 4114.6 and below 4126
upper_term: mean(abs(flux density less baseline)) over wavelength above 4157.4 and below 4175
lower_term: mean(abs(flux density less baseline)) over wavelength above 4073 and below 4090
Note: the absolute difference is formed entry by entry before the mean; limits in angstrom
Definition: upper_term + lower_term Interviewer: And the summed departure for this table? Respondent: 3.1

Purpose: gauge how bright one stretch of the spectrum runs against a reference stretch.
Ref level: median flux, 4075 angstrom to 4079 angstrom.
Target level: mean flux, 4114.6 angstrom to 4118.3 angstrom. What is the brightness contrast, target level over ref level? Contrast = 1.23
